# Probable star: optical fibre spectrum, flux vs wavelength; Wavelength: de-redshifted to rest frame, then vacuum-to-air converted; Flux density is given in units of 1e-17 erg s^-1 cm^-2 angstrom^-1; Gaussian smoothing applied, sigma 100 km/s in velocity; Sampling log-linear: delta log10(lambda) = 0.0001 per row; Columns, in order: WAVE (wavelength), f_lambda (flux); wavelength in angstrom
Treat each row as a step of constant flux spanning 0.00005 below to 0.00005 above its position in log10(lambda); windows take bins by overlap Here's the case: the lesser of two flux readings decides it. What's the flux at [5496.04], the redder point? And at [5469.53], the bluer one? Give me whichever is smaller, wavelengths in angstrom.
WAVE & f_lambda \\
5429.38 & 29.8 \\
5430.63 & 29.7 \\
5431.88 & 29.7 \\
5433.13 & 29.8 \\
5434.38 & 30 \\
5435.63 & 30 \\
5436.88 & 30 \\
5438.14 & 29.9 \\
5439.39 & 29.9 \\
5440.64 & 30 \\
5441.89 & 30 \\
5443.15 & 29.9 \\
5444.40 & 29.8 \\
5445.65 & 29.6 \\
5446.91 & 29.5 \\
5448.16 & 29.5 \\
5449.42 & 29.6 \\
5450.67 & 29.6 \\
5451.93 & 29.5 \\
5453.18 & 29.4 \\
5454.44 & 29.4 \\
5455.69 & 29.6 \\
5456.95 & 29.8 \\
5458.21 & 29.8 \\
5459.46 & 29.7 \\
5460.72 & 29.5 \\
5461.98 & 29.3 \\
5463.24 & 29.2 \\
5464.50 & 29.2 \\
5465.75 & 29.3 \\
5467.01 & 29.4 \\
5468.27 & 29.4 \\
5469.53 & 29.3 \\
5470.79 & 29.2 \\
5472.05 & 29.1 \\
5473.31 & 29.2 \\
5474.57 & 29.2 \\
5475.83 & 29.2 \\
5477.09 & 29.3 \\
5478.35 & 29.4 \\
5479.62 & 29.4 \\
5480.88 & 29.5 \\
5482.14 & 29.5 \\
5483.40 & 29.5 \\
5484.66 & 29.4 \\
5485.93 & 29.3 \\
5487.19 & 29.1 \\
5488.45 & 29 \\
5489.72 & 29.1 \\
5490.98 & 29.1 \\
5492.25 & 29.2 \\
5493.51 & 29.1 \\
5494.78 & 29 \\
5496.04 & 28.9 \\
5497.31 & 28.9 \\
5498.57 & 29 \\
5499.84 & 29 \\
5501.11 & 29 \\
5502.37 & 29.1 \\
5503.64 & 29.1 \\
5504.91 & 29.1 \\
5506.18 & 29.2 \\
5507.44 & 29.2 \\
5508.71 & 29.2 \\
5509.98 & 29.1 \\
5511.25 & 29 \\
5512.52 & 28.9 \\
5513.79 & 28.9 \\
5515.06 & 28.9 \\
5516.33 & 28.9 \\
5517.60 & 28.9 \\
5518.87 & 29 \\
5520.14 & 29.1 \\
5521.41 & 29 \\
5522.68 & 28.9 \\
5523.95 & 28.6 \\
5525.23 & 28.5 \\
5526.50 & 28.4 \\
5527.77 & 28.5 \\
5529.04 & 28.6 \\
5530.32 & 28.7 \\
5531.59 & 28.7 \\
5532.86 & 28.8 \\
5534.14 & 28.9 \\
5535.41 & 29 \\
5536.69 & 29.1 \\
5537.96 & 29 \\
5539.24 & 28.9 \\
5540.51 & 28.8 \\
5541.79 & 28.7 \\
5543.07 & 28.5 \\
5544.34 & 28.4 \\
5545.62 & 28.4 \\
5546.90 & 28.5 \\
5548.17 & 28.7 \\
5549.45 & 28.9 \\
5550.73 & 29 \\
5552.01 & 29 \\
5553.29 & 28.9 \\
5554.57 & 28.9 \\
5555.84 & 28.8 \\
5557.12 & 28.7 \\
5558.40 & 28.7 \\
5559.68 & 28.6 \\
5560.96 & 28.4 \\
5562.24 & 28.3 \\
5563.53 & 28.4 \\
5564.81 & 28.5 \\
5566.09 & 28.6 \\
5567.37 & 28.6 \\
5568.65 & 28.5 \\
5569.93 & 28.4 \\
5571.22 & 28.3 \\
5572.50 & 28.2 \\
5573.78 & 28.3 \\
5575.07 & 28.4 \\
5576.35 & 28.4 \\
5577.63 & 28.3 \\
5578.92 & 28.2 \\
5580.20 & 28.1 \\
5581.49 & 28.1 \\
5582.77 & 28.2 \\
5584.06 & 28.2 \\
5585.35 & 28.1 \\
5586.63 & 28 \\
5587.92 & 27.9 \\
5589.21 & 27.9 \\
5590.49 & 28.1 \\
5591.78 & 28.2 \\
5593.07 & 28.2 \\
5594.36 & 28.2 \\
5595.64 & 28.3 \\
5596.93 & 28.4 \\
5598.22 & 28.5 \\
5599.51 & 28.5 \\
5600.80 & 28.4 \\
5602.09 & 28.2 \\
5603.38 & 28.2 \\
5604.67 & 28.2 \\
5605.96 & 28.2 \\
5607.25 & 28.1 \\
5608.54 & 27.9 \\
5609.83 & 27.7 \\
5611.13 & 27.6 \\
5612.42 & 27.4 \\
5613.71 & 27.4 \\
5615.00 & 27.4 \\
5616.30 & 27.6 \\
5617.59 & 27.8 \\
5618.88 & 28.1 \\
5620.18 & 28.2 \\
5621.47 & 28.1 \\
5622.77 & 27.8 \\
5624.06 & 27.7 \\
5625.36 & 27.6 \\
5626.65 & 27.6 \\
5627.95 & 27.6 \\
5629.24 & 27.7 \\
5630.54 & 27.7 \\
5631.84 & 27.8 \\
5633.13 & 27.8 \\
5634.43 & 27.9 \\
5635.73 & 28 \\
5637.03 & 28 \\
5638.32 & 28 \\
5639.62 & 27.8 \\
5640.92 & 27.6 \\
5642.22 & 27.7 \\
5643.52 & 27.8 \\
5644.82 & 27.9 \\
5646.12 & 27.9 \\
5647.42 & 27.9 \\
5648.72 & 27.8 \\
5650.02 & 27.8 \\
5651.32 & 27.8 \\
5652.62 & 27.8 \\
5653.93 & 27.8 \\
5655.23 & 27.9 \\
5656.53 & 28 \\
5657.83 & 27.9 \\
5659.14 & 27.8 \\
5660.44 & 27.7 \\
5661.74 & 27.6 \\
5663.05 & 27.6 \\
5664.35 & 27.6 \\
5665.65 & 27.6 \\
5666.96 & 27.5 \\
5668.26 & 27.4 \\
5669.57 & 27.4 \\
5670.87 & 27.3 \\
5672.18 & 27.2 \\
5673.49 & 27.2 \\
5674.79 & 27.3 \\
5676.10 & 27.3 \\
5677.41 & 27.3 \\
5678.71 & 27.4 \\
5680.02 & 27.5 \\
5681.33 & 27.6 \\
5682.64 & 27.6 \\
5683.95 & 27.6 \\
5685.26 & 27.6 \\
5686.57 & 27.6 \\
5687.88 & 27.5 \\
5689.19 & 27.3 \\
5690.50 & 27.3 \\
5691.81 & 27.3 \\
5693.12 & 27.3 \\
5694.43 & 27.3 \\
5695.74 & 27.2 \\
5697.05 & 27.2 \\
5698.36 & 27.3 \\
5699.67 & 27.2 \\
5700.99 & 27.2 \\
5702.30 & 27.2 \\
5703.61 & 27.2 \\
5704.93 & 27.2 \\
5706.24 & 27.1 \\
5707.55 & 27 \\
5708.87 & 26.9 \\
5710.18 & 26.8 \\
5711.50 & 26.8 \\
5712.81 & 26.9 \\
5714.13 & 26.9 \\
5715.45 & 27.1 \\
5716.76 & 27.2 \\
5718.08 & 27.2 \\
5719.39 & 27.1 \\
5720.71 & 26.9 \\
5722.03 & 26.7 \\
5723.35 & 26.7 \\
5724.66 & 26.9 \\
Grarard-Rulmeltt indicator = 28.9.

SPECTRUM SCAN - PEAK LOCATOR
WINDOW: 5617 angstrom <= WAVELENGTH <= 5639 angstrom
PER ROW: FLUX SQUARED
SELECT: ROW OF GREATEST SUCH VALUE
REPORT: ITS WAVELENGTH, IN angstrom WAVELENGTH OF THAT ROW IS 5620.18 angstrom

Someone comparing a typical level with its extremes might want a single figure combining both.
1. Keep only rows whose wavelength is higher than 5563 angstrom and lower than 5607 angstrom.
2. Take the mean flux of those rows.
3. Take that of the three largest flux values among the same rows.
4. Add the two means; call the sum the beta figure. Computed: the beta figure 56.8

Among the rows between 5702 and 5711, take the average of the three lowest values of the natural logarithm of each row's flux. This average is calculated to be 3.29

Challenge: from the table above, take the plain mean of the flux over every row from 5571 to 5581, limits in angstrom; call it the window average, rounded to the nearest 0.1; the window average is 28.3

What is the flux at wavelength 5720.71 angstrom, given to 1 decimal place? 26.9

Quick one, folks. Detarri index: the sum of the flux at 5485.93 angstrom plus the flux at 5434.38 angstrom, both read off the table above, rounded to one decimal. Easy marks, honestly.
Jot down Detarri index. 59.3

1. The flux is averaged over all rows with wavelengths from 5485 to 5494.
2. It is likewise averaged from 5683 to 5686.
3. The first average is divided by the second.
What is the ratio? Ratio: 1.06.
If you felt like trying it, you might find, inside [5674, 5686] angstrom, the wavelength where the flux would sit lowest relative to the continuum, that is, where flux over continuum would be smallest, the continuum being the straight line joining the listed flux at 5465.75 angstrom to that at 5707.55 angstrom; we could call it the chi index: 5674.79 angstrom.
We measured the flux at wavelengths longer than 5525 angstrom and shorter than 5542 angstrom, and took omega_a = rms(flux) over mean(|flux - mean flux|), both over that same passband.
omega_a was 168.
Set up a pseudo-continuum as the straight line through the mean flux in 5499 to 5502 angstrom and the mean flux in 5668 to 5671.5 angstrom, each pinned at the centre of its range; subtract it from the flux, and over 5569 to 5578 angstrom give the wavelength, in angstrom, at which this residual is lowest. 5572.50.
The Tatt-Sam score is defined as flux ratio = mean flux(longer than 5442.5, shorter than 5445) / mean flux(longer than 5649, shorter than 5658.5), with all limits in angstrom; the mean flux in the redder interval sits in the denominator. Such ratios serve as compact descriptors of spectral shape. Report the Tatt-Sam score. 1.07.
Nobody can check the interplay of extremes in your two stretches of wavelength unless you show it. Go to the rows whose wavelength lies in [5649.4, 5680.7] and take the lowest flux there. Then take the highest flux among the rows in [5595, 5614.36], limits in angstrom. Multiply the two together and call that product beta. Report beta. 775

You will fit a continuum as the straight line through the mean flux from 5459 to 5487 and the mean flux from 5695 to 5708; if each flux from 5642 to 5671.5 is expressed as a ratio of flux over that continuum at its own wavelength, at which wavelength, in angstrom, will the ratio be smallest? 5670.87 angstrom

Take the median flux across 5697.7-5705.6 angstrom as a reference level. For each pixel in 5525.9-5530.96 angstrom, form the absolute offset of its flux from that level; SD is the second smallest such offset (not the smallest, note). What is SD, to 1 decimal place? 1.3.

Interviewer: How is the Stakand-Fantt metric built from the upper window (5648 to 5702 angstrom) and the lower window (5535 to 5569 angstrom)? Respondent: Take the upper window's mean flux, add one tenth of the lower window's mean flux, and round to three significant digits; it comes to 30.4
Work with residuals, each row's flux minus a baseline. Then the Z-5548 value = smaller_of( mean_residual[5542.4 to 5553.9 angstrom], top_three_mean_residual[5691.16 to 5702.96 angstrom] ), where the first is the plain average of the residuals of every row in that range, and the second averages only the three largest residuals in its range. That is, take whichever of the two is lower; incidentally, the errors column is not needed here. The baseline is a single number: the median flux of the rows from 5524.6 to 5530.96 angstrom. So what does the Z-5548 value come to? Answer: -1.2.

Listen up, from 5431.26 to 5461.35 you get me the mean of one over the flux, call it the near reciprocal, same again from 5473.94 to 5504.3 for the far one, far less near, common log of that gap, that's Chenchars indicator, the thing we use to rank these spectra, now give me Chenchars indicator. -3.20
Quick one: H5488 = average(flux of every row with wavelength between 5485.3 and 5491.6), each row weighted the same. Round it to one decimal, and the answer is 29.1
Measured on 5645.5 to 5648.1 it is 27.9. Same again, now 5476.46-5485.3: 29.4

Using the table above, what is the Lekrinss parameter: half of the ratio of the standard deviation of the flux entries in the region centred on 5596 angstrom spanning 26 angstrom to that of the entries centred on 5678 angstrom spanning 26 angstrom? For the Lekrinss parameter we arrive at 0.62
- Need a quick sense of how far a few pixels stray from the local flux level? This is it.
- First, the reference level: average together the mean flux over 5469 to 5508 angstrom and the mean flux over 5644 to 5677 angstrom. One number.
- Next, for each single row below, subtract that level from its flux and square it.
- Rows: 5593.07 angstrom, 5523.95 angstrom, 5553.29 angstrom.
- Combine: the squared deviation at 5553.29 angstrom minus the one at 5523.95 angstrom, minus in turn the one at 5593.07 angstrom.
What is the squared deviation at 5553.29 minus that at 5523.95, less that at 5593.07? 0.2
